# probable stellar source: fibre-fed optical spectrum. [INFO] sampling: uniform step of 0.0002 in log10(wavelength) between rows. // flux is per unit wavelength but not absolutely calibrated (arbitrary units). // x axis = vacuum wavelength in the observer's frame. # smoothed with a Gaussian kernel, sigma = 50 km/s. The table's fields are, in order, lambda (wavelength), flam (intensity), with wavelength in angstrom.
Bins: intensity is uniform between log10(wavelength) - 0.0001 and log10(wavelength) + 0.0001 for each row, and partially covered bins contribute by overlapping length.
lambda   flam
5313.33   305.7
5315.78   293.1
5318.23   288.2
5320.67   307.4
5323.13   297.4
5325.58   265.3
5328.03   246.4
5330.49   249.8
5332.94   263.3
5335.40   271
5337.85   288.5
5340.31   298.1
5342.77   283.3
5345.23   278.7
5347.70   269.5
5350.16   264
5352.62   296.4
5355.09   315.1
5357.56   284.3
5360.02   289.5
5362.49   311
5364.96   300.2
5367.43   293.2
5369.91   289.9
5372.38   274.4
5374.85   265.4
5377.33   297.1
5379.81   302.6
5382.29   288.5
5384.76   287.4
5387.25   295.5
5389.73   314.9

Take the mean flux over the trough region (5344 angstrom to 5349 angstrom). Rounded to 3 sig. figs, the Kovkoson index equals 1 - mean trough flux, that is -273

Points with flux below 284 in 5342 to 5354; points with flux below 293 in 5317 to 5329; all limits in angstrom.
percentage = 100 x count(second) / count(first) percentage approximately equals 75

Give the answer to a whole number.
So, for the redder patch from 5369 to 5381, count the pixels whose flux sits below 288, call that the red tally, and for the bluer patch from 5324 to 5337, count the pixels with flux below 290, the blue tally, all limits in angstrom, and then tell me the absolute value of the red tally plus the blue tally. 7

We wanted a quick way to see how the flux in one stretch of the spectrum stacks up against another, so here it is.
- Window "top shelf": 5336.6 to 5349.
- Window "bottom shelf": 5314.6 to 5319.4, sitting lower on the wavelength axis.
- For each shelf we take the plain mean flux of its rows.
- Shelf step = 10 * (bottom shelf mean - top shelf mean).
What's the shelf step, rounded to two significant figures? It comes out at 70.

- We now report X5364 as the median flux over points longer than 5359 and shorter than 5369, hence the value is 297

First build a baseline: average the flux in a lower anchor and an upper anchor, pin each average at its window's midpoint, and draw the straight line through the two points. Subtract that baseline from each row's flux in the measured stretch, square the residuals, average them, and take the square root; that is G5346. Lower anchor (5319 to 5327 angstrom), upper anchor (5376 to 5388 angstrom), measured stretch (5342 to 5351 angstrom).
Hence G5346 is 19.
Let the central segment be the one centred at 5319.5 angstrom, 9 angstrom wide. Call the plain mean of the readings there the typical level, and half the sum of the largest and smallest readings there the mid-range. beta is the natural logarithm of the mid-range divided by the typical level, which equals 0.004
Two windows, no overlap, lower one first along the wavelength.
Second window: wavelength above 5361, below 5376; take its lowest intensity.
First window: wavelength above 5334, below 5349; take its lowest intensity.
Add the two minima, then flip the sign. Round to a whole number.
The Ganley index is -535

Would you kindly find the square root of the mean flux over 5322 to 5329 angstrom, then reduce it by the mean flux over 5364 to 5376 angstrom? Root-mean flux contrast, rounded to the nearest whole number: -268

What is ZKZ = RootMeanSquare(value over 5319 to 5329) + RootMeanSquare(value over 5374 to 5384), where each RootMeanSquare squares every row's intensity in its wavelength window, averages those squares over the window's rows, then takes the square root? 569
